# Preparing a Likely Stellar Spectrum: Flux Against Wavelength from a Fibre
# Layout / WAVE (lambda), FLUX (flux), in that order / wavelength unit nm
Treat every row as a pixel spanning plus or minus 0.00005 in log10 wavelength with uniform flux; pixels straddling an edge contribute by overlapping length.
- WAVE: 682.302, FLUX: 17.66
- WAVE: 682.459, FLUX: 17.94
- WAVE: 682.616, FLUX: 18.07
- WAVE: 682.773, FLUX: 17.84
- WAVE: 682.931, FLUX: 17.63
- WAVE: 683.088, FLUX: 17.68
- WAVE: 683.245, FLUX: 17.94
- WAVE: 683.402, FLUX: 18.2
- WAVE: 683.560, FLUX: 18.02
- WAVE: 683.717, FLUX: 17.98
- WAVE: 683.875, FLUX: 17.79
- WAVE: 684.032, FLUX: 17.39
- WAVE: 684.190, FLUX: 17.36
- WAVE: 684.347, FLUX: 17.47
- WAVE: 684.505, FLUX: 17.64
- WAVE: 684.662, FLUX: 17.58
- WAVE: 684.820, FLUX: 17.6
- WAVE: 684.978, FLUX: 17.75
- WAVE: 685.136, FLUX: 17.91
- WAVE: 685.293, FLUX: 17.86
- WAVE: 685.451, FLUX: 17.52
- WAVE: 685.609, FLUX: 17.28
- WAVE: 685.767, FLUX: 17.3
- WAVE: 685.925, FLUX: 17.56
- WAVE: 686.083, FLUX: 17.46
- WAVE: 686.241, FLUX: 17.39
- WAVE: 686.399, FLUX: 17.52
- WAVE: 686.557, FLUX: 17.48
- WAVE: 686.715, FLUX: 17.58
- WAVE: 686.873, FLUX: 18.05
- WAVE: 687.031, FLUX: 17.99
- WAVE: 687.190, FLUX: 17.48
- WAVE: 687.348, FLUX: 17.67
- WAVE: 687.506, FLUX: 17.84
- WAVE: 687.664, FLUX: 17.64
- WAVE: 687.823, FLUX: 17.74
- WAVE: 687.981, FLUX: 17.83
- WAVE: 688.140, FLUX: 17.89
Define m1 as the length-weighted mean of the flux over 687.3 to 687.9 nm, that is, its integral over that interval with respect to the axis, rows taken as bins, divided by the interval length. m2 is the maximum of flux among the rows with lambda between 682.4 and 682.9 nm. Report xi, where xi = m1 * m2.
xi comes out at 320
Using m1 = 17.7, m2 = 18.07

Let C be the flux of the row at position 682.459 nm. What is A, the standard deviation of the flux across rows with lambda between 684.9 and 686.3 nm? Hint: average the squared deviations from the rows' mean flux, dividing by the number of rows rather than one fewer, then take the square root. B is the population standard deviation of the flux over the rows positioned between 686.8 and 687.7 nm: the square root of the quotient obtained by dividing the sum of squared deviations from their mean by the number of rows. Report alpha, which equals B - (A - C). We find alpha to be 17.9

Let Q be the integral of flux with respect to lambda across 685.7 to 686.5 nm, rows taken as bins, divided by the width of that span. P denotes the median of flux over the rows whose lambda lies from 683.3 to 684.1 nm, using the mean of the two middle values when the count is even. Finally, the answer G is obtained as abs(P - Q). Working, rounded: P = 18.0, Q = 17.4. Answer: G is 0.53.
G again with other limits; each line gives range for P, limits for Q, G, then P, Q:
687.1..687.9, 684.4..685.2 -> 0.00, 17.7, 17.7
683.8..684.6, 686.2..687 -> 0.18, 17.5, 17.6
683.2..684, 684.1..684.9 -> 0.46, 18.0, 17.5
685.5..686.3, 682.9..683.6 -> 0.52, 17.4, 17.9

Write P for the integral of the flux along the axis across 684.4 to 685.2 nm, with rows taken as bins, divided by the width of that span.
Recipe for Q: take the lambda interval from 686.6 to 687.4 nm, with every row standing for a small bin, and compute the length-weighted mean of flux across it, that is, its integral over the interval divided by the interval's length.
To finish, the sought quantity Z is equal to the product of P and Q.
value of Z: 314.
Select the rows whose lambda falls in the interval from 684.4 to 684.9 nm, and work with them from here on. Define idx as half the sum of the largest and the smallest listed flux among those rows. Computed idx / 17.6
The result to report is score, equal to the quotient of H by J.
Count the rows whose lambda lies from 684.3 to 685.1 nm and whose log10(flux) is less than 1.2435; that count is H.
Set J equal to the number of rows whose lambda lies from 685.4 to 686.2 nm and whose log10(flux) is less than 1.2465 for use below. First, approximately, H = 1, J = 5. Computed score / 0.20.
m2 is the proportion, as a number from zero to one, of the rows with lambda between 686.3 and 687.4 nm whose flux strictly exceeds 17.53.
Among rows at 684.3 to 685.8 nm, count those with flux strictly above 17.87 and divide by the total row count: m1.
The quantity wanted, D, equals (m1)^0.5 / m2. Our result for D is 0.6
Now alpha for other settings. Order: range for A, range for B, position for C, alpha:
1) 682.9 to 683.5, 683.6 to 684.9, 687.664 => 17.6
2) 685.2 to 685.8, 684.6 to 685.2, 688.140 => 17.8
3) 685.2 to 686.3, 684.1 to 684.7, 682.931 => 17.6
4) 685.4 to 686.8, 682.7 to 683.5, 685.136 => 18.0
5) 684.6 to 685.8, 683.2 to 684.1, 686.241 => 17.4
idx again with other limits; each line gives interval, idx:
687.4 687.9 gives 17.7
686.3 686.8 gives 17.5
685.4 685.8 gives 17.4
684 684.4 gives 17.4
